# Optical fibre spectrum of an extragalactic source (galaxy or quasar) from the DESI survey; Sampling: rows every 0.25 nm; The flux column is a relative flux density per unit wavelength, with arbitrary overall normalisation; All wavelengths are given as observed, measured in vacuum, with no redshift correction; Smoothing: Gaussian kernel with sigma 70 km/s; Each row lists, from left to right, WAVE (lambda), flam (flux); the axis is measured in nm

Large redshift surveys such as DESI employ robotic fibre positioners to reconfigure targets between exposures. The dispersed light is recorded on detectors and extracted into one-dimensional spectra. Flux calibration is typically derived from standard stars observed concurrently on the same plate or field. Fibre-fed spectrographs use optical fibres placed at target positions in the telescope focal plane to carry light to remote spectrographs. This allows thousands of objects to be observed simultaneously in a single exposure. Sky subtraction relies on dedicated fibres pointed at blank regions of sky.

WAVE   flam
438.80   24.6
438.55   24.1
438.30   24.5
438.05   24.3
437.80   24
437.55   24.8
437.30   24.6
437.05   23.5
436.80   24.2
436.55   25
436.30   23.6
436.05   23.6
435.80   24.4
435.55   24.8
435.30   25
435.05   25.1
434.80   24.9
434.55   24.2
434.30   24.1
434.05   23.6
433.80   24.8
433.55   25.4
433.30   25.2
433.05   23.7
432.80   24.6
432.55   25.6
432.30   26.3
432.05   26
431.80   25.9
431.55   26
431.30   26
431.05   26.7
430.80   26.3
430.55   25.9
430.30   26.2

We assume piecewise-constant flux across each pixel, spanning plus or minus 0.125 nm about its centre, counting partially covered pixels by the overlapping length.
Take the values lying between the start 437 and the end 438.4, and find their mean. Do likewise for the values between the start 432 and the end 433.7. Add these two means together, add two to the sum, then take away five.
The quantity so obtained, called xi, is 46.5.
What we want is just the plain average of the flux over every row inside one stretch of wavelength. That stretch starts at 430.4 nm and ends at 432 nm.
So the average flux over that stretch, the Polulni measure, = 26.13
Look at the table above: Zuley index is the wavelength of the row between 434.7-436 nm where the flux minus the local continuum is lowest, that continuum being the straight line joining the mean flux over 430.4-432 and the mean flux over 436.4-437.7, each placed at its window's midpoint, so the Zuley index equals 435.80 nm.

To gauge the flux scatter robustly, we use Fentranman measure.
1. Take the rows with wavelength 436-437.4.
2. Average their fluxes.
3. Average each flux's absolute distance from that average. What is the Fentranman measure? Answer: 0.52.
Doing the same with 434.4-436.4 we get 0.50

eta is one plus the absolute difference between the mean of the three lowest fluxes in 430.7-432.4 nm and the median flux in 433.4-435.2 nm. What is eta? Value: 2.2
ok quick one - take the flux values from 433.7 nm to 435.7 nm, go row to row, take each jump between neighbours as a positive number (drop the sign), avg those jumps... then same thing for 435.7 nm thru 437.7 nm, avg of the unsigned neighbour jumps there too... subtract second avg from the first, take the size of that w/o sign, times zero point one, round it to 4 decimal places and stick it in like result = 0.0286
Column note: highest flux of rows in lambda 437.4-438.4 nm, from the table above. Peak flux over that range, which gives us 24.8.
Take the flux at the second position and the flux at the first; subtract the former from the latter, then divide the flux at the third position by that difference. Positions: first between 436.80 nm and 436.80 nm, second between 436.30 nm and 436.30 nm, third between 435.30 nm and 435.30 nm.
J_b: 42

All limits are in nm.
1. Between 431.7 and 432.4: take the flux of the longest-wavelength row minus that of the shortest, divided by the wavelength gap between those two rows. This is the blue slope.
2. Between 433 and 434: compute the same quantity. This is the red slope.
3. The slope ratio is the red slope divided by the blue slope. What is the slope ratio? 1.8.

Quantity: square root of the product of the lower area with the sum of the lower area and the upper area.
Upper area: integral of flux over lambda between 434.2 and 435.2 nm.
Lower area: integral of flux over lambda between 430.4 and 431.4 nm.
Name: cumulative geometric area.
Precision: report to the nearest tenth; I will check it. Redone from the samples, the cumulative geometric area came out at 36.5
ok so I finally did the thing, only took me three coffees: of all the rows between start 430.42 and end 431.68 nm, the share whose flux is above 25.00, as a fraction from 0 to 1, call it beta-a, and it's 1.0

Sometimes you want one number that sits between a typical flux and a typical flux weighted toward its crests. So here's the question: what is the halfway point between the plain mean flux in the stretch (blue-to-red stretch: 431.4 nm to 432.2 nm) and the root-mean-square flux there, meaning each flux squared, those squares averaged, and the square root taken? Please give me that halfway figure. 25.97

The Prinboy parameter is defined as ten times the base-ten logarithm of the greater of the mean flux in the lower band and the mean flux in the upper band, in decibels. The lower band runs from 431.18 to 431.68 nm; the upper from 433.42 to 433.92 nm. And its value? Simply 14.1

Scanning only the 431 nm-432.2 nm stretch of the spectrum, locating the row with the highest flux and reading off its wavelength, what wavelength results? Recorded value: 431.05 nm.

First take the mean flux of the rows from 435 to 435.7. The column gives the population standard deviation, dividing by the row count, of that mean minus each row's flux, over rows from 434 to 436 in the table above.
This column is 0.49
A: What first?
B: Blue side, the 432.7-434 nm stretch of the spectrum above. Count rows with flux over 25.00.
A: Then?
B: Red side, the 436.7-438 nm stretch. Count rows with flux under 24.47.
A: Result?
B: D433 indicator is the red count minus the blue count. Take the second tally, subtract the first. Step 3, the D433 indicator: 1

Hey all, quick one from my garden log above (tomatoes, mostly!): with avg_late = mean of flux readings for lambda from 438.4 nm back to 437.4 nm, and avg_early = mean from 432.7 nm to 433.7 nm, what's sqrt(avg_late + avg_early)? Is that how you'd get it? 7.01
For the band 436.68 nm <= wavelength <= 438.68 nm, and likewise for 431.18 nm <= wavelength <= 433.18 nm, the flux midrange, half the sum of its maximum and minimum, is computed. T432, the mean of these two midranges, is 24.6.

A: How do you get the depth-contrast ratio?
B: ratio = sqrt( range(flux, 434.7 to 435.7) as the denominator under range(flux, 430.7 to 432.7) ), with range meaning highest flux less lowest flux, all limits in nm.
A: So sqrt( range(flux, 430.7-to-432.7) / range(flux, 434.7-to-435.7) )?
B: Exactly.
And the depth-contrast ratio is 1.9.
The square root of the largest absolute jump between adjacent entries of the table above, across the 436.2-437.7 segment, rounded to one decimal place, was 1.2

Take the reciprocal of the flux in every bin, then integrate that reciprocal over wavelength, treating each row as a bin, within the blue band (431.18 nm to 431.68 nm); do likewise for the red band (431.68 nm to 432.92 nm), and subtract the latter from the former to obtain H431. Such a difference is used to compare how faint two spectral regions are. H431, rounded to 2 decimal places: -0.03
